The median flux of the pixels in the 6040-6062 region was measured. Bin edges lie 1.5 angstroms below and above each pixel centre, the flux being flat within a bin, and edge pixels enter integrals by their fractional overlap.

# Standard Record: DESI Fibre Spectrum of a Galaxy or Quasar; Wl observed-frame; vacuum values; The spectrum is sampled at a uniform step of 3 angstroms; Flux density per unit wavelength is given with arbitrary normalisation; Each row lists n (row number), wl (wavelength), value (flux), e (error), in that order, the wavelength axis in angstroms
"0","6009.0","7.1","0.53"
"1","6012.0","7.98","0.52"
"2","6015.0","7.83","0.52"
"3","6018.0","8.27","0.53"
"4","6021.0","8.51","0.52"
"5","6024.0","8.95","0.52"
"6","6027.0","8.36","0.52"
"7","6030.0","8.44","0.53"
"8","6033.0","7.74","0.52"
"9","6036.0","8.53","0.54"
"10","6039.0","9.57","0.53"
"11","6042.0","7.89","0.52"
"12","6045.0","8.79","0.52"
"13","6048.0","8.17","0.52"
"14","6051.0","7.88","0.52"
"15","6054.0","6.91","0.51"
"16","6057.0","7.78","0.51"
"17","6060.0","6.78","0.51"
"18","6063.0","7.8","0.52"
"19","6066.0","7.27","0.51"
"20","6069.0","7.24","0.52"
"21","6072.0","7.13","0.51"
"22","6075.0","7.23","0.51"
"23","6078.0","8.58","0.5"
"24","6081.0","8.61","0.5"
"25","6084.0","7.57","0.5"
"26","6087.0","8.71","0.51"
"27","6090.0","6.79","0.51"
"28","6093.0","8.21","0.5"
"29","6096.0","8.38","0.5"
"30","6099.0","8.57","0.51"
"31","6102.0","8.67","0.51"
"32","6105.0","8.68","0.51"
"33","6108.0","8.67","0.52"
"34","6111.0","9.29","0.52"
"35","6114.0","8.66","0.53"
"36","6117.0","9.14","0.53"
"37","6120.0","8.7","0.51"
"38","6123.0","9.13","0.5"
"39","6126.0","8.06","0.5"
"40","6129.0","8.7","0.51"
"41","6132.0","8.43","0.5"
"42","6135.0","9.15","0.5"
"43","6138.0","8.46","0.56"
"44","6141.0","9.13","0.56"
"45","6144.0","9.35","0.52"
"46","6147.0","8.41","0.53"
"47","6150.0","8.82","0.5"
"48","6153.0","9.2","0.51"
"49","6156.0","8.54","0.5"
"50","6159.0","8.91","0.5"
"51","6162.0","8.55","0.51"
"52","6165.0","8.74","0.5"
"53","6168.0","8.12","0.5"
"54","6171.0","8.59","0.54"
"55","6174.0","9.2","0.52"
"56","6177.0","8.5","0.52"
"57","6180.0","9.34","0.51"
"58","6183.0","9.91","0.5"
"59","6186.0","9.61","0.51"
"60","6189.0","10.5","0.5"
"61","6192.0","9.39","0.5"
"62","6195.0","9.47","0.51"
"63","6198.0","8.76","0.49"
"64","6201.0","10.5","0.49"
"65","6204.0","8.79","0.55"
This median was 7.9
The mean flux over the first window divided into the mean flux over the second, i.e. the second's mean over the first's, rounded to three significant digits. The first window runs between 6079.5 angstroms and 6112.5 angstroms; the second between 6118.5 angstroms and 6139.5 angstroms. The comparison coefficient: 1.03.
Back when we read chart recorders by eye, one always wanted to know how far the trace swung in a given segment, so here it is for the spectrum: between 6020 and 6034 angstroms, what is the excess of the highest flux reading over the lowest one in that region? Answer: 1.21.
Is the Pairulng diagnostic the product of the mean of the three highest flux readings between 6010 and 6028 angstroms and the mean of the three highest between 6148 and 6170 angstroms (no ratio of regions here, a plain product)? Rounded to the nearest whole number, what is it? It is 77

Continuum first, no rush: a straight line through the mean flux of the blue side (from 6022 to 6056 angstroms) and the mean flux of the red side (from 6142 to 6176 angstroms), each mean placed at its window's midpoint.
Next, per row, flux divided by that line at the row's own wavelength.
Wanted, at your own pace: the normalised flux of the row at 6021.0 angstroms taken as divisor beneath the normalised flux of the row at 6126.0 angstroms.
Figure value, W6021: 0.90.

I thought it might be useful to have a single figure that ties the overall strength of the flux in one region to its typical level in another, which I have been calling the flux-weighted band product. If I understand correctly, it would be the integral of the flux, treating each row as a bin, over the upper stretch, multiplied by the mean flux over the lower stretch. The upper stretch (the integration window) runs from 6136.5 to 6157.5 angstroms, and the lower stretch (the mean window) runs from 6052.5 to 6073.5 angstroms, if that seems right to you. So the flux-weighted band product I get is 1351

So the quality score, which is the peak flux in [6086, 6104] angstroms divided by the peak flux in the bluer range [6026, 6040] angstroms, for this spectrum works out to 0.91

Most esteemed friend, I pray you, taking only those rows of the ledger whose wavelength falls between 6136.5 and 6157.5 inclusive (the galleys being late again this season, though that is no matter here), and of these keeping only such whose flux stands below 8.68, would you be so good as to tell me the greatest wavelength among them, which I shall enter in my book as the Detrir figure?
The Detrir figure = 6156.0 angstroms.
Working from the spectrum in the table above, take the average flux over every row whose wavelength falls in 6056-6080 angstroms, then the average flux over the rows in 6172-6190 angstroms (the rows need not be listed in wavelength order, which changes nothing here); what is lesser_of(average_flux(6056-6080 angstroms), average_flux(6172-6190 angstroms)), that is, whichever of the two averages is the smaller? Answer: 7.5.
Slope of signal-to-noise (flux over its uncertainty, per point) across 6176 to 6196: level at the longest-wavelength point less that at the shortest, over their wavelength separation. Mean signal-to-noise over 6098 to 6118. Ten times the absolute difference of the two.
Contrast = 169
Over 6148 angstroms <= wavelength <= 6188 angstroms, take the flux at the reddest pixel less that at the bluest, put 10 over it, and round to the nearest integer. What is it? 13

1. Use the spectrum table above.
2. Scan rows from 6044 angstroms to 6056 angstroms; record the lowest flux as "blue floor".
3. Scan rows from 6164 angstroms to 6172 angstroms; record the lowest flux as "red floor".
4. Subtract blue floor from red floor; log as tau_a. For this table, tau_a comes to 1.2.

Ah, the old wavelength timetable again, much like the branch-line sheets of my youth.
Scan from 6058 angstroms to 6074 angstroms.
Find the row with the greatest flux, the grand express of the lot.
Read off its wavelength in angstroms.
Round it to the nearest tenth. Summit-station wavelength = 6063.0 angstroms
